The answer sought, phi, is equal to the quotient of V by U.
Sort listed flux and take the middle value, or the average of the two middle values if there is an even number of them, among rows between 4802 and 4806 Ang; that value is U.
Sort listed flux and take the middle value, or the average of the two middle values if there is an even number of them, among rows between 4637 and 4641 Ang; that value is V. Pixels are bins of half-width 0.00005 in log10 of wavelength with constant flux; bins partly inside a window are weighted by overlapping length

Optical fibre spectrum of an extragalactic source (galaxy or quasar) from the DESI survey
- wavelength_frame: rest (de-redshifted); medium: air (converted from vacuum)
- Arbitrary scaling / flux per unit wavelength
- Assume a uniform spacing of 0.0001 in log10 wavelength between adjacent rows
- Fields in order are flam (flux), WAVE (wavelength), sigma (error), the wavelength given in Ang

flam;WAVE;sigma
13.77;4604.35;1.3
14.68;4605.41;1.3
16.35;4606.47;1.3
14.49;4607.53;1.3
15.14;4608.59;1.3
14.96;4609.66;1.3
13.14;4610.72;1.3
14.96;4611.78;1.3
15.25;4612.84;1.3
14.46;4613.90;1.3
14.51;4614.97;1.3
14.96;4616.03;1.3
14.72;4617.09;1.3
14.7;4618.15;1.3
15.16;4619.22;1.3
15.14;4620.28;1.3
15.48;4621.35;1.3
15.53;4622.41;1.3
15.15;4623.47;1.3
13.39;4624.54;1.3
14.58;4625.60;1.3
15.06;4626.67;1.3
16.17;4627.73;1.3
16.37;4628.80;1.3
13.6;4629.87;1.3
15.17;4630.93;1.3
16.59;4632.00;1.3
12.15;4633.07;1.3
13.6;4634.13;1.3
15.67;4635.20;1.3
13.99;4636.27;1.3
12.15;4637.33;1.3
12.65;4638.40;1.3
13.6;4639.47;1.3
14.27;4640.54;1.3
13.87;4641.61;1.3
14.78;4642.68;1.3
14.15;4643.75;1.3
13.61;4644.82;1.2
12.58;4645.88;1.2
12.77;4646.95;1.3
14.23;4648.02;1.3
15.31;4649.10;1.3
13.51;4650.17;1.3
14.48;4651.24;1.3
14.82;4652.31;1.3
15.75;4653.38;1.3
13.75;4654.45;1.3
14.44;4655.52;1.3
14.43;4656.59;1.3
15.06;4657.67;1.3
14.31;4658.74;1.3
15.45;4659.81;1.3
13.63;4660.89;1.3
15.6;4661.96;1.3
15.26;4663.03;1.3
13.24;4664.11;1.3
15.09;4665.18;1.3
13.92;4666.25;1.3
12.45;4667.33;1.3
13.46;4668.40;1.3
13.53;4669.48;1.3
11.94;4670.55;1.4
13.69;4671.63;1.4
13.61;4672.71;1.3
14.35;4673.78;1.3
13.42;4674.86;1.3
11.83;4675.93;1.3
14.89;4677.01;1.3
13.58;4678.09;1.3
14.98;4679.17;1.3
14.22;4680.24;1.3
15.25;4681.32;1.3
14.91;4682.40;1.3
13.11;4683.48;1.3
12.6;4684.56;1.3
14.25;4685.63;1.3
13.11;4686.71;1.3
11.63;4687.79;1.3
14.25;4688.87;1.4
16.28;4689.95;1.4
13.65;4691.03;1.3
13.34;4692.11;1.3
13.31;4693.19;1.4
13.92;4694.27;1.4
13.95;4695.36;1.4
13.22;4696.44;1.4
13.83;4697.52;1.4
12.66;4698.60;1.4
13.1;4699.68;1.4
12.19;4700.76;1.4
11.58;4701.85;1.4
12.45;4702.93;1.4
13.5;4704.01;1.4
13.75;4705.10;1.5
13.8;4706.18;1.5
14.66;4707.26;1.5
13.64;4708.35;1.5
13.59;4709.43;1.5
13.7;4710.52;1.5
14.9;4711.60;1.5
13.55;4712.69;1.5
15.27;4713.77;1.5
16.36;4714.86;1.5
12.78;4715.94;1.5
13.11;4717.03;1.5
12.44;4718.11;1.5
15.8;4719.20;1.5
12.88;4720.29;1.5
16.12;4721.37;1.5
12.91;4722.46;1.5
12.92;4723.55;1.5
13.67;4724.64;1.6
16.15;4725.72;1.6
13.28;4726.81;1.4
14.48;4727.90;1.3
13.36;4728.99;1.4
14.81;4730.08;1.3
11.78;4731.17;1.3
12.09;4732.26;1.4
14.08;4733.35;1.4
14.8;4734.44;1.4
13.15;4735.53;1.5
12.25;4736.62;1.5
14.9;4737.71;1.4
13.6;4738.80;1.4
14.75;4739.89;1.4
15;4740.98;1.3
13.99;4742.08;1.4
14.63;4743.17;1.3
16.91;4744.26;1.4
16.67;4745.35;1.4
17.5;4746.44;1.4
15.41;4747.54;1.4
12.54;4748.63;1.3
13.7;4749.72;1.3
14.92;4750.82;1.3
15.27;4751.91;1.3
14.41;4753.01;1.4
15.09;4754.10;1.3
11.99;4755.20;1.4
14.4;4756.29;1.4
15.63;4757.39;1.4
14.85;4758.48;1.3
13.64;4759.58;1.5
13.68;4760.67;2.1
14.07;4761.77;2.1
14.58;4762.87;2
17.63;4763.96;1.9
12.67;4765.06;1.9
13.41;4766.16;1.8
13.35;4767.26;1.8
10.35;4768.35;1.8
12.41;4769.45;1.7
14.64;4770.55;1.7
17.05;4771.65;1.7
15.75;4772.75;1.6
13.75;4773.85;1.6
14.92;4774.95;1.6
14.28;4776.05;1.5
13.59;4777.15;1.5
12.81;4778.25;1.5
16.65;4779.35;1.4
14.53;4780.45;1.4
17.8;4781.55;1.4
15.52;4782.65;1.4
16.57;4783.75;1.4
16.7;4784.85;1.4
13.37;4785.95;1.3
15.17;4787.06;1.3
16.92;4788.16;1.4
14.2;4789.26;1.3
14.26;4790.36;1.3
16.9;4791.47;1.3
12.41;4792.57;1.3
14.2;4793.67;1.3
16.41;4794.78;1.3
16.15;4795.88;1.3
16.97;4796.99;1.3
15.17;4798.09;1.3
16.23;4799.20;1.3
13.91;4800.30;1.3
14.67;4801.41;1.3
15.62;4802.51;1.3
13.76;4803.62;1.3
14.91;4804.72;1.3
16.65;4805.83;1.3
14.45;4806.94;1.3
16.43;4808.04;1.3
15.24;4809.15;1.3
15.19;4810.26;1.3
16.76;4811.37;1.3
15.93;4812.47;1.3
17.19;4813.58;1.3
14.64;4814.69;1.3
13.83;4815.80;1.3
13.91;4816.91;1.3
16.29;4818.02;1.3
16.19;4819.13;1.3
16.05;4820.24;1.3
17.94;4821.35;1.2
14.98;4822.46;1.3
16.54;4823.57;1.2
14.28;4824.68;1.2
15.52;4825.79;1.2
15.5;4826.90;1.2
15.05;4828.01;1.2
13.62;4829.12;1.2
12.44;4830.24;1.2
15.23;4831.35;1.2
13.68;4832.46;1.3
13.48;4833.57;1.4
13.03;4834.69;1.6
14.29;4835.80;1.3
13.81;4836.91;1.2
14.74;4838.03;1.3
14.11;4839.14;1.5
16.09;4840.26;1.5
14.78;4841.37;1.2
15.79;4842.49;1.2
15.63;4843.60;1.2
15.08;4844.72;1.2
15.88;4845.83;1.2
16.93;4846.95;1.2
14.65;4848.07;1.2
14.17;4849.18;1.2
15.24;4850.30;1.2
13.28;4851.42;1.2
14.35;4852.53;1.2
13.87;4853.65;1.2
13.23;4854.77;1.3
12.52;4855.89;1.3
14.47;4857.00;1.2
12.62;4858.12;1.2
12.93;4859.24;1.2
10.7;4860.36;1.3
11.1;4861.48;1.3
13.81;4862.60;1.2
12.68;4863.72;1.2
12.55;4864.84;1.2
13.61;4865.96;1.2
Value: 0.86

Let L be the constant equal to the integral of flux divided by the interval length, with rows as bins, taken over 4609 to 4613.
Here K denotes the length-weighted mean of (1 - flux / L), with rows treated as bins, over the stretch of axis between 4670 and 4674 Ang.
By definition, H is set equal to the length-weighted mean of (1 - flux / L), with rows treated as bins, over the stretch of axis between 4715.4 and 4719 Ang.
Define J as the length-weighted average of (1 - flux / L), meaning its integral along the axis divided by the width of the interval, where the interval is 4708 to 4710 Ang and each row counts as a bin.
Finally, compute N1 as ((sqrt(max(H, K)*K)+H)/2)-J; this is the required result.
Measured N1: 0.03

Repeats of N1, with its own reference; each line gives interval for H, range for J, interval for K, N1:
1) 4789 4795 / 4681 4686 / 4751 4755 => -0.04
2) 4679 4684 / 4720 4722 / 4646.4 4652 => 0.03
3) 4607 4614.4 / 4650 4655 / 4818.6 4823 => 0.01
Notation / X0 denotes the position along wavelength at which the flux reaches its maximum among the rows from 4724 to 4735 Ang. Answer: 4725.72 Ang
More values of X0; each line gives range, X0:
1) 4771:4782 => 4781.55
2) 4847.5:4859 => 4850.30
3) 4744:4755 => 4746.44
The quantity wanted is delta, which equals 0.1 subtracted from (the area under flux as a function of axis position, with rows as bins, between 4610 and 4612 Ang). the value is 28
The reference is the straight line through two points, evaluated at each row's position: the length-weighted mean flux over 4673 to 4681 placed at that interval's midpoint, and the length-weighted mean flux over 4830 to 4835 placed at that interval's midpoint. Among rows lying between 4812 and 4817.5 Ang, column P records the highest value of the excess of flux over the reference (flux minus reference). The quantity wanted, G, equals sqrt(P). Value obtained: 1.9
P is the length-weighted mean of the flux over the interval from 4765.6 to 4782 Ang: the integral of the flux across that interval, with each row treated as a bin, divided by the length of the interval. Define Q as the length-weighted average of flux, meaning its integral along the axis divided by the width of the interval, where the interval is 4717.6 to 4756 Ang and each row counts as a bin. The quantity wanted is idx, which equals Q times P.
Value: 204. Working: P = 14.3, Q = 14.2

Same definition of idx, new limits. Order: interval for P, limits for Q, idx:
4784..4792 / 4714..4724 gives 215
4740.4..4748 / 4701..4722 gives 218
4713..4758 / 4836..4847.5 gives 218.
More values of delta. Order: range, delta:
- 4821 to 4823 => 33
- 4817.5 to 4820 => 40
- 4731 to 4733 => 24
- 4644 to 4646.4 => 32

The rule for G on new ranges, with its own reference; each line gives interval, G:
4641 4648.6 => 0.9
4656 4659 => 1.0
